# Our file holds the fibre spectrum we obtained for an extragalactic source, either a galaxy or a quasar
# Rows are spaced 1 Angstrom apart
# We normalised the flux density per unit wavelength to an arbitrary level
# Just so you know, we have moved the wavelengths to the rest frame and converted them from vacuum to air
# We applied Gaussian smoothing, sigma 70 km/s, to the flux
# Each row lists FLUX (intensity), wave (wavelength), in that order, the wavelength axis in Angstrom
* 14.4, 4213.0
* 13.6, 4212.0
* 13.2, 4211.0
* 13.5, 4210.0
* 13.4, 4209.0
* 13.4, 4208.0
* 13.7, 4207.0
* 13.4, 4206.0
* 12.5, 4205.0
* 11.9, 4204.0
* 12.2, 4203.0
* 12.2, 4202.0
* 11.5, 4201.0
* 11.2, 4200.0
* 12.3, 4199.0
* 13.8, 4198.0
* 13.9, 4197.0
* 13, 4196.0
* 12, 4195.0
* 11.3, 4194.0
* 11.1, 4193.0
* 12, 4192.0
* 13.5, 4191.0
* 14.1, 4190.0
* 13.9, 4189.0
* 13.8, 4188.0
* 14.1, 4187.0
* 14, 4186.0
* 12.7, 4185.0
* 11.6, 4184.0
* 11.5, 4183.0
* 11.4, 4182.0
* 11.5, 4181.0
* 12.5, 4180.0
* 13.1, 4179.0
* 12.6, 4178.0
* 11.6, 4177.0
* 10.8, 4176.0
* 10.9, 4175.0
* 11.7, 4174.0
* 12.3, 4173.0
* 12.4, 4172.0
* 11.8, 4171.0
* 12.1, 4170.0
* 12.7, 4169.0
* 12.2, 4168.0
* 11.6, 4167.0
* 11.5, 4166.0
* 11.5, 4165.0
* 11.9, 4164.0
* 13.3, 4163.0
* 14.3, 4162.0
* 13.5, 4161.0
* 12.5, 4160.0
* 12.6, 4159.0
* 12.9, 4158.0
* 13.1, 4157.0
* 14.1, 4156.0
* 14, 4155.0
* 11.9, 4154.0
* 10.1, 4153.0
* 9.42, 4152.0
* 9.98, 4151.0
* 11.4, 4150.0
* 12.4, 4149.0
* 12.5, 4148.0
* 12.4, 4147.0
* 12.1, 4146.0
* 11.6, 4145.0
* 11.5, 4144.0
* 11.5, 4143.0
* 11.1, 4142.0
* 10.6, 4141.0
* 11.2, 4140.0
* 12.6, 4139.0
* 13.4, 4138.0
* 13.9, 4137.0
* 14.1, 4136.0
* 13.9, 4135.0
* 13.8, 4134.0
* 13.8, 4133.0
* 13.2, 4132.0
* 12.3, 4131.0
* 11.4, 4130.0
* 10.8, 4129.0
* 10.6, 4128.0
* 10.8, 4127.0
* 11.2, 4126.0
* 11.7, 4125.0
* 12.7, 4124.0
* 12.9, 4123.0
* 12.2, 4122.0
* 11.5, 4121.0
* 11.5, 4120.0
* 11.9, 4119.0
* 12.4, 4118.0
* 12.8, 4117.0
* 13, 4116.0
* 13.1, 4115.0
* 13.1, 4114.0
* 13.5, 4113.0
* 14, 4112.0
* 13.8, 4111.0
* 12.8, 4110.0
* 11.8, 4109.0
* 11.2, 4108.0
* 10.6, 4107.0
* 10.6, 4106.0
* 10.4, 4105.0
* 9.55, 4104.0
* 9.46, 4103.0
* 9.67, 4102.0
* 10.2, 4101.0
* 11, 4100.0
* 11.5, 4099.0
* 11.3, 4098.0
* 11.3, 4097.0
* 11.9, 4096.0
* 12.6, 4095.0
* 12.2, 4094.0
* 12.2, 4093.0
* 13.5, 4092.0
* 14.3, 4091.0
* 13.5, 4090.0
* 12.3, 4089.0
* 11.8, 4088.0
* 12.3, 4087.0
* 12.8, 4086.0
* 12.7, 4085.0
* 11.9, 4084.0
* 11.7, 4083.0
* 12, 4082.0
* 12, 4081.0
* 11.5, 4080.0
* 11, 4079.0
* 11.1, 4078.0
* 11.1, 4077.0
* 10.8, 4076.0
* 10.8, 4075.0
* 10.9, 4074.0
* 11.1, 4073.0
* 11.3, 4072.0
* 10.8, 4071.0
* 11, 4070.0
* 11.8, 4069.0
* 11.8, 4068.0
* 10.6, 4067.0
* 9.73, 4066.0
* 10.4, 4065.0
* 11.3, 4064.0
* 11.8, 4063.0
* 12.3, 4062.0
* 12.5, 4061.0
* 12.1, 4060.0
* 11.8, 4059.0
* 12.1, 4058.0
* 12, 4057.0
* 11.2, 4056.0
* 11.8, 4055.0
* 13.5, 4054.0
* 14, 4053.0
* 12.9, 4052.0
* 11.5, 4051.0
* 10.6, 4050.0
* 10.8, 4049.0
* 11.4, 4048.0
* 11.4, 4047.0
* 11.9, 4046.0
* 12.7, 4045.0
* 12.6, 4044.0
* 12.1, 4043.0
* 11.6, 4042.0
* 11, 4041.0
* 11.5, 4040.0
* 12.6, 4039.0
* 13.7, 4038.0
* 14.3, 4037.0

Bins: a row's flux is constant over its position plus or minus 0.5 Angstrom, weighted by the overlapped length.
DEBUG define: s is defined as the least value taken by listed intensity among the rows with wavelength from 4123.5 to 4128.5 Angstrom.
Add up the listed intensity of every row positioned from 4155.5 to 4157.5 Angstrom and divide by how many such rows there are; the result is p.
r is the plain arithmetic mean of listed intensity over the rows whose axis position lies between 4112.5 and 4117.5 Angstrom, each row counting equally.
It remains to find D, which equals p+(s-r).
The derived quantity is 11.1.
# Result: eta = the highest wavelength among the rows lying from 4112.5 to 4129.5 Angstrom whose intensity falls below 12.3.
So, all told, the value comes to 4129.0 Angstrom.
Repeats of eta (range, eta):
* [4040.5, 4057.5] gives 4057.0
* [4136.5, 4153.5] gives 4153.0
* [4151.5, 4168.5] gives 4168.0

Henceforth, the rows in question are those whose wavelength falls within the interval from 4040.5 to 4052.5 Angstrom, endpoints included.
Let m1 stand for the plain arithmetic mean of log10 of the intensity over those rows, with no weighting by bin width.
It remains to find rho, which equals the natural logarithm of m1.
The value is 0.065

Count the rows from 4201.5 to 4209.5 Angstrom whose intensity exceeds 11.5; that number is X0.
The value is 8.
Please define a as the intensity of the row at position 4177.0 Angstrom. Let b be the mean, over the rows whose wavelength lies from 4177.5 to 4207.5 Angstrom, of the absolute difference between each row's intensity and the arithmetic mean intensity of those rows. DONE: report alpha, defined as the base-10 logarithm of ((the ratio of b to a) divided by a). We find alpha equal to -2.19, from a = 11.6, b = 0.87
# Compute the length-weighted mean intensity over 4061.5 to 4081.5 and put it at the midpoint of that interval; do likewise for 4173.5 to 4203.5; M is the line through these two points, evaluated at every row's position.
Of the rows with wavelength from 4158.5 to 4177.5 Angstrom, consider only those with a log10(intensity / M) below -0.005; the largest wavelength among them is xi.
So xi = 4177.0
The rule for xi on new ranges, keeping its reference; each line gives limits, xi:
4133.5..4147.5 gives 4145.0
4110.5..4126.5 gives 4126.0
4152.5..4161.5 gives 4153.0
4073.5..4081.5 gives 4079.0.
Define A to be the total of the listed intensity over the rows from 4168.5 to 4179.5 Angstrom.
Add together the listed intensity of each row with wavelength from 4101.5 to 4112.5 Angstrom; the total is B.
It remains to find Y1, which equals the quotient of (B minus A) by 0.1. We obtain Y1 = -81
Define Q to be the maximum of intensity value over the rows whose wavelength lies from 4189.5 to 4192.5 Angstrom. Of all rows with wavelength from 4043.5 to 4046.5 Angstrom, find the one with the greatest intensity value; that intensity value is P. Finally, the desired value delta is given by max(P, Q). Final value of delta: 14.1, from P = 12.7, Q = 14.1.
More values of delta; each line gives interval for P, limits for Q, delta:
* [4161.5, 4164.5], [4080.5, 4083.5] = 14.3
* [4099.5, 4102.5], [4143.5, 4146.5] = 12.1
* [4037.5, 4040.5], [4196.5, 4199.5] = 13.9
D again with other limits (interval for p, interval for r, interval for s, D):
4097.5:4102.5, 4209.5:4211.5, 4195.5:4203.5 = 8.6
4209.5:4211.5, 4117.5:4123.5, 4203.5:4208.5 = 13.2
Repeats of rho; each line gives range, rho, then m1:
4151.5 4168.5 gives 0.086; 1.09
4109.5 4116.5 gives 0.117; 1.12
